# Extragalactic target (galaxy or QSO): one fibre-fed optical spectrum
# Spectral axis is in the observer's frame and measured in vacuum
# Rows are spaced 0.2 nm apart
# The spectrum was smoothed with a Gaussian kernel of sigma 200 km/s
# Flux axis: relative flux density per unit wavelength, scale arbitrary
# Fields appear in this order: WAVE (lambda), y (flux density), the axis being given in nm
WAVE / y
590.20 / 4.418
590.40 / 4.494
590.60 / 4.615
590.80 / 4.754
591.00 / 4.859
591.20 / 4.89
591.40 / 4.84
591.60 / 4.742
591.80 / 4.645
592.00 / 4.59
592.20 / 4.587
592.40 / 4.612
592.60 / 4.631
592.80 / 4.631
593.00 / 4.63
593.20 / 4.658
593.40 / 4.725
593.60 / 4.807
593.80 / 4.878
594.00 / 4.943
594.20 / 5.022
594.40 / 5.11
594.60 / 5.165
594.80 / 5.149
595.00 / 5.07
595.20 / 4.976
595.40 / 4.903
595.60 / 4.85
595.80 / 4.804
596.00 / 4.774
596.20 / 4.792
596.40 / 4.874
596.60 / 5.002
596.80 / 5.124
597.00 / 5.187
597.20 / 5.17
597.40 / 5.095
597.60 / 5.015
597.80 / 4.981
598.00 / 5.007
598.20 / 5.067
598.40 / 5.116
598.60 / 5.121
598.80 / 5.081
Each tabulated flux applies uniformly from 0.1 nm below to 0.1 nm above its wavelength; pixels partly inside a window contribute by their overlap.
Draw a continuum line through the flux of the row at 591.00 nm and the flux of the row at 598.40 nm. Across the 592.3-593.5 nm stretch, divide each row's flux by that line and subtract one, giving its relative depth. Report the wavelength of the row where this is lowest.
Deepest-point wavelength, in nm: 593.00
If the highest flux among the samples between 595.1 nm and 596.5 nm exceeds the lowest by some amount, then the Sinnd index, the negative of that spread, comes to -0.20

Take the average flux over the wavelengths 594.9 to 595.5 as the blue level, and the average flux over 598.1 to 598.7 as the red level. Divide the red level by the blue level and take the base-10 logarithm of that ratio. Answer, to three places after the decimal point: 0.010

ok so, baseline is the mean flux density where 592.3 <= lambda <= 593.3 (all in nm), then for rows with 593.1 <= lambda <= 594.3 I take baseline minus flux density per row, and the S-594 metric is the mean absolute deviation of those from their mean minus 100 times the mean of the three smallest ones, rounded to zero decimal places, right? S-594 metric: 32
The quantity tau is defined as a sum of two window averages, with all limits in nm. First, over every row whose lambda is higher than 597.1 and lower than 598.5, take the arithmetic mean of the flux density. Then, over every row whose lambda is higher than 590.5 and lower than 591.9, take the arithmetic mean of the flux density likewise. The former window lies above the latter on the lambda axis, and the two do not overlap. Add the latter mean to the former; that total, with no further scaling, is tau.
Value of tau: 9.8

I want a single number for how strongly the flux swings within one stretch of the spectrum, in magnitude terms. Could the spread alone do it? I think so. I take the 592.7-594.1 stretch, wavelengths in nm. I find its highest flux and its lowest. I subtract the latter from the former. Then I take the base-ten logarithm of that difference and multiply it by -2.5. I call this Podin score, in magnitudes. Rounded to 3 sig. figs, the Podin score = 1.26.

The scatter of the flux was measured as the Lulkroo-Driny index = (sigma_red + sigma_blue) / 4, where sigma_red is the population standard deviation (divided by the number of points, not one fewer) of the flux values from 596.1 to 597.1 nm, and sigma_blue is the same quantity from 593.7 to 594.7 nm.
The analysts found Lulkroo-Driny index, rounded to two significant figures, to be 0.063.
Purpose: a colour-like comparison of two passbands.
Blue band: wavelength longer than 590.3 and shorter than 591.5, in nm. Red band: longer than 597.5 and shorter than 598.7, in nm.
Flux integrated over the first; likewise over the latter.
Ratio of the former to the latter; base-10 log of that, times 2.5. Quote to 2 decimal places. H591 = -0.07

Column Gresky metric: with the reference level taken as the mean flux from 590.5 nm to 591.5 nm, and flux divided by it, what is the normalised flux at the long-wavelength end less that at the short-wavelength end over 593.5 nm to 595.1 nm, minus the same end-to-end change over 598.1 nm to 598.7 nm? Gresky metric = 0.044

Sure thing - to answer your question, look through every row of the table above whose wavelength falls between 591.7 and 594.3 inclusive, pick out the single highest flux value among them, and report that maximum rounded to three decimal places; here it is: 5.022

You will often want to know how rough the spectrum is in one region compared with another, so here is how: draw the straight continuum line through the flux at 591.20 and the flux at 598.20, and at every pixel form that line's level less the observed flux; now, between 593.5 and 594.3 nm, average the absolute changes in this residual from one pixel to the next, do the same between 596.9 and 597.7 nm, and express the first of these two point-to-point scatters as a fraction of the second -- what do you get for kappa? 1.07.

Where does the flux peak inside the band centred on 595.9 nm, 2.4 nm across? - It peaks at 597.00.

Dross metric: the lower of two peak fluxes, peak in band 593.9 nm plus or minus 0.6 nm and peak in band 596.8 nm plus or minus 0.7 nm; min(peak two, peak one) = 5.11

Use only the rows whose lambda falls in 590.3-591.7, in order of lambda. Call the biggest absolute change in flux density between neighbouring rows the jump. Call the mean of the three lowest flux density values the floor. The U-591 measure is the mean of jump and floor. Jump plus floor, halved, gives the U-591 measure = 2.38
